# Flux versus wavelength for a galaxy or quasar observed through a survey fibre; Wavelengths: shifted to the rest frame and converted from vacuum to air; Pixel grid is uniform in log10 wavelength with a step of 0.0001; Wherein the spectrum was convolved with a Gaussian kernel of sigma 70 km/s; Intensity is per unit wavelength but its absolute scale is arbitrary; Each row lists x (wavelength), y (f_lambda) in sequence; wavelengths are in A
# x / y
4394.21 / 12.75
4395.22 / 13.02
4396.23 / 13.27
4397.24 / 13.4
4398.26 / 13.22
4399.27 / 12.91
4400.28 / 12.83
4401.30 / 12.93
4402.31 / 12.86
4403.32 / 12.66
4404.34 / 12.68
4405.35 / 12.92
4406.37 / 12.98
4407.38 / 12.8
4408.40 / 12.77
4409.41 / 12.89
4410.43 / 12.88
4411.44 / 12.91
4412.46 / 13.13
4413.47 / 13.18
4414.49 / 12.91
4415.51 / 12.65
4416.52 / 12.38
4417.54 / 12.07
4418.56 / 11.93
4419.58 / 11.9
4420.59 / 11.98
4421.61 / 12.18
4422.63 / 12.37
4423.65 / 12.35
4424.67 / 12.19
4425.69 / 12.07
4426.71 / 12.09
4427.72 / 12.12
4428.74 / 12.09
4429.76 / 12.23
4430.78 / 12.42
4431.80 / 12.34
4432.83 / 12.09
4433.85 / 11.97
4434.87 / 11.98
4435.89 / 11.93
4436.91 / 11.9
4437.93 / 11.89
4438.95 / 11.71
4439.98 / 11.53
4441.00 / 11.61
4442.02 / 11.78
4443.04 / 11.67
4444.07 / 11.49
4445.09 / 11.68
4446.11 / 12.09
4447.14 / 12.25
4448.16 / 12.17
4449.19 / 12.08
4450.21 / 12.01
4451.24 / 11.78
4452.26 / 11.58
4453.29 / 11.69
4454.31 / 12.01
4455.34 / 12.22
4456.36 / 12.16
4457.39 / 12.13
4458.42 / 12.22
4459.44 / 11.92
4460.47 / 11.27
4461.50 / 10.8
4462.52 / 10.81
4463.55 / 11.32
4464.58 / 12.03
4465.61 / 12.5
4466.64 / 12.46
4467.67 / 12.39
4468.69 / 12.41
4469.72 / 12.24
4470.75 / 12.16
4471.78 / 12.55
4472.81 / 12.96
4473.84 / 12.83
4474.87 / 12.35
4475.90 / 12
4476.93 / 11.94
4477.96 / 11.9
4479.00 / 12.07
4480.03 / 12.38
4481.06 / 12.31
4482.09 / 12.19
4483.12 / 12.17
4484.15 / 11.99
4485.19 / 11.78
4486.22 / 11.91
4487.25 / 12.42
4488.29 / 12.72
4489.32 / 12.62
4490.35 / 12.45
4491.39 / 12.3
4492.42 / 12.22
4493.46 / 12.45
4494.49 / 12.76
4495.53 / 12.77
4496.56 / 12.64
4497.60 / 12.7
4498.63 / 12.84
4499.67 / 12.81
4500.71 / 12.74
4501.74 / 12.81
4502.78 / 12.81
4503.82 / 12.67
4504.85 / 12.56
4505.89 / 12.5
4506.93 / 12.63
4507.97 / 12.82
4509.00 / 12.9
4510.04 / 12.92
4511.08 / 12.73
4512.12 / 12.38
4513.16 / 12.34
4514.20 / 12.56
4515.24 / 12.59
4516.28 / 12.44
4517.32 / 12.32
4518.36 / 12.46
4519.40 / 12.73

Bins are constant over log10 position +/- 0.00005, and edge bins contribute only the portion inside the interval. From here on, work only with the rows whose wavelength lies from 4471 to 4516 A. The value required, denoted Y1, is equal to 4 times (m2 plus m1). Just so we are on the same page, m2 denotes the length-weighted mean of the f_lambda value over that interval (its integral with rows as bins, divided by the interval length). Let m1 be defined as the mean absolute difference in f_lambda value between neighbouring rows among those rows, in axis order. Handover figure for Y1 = 50.6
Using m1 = 0.16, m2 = 12.5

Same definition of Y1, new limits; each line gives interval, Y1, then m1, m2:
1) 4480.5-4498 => 50.2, 0.17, 12.4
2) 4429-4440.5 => 48.4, 0.11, 12.0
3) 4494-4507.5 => 51.1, 0.08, 12.7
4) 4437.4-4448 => 47.9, 0.18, 11.8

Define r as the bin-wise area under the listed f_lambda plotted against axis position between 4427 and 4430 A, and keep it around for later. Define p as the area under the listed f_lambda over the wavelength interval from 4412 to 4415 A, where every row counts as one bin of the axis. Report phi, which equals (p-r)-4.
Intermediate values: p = 39.2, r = 36.5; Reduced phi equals -1.3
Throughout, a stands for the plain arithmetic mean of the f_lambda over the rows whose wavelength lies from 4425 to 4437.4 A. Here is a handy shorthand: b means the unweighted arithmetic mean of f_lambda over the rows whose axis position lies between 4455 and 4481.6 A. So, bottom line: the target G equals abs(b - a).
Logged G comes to 0.01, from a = 12.1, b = 12.1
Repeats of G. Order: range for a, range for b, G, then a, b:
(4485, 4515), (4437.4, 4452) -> 0.74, 12.6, 11.8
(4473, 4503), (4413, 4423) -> 0.05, 12.4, 12.4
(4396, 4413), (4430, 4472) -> 1.01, 12.9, 11.9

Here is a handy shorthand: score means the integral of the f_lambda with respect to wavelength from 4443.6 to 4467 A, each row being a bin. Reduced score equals 277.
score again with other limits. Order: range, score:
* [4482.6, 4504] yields 267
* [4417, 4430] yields 158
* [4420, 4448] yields 336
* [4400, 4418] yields 230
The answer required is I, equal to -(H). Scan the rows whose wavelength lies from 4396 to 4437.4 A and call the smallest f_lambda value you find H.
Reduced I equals -11.9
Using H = 11.9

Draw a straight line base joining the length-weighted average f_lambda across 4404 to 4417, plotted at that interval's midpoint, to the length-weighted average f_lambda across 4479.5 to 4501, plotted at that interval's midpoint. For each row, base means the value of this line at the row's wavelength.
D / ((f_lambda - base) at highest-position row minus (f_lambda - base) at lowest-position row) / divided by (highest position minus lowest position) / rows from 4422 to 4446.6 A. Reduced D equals -0.007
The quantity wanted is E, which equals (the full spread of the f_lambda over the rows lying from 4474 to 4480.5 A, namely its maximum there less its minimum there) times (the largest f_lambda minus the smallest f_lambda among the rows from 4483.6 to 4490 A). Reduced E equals 0.45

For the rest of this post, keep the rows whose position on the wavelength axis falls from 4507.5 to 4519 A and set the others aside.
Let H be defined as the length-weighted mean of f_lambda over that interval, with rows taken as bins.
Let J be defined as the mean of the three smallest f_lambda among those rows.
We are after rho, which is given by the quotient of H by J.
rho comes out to 1.02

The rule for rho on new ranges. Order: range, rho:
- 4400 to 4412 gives 1.01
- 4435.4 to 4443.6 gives 1.01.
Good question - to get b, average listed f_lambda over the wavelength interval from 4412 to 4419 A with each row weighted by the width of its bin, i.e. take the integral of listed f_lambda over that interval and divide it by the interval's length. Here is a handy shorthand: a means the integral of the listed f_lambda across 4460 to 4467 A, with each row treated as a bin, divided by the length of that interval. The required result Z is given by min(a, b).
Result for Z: 11.58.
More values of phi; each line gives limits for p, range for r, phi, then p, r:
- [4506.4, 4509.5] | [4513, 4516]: -1.8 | 39.7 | 37.5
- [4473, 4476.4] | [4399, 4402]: -0.3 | 42.3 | 38.7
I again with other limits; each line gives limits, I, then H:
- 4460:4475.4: -10.8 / 10.8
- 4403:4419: -11.9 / 11.93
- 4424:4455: -11.5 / 11.49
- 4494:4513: -12.4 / 12.38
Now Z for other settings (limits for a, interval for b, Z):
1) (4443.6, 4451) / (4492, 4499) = 11.96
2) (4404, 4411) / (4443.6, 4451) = 11.96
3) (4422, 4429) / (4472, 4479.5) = 12.19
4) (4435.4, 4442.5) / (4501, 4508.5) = 11.77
